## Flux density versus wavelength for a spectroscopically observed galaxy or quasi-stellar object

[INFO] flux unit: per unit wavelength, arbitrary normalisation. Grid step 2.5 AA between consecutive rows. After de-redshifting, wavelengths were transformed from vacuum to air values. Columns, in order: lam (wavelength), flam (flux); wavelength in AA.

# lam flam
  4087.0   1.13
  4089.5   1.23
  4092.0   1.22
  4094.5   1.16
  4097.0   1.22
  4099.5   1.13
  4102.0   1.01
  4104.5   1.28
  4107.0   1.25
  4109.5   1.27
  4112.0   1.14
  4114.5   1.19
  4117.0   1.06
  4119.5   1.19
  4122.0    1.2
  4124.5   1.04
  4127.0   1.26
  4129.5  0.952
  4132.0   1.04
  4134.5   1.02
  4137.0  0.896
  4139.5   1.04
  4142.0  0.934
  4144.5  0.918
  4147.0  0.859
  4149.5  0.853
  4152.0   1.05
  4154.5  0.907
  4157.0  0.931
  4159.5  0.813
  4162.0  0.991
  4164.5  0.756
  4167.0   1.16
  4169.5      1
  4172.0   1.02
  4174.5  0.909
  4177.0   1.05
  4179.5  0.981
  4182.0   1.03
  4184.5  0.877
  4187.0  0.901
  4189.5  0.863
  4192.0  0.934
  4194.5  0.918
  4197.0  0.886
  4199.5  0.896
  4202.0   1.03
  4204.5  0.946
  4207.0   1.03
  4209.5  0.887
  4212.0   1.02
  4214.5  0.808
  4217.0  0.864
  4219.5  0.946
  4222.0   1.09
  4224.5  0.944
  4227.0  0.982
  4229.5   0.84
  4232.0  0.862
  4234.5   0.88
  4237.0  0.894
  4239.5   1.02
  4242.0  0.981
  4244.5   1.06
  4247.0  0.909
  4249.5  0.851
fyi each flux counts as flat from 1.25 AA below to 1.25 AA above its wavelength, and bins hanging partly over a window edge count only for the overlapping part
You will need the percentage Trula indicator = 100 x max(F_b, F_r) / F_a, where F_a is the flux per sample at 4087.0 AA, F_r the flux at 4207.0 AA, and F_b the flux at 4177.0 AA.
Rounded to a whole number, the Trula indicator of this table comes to 93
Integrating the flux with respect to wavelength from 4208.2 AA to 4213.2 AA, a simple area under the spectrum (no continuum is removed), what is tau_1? 4.8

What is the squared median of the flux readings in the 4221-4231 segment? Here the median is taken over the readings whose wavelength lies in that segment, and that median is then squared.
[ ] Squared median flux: 0.93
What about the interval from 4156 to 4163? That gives 0.87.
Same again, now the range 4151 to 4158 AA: 0.87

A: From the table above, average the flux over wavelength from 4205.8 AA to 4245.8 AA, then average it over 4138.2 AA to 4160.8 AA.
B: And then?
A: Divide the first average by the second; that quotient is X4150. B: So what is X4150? 1.023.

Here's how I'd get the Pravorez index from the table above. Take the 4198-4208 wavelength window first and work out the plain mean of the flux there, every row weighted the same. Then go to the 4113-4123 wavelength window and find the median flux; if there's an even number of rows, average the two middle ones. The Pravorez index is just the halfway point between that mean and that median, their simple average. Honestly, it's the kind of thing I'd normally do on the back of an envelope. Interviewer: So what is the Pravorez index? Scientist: 1.08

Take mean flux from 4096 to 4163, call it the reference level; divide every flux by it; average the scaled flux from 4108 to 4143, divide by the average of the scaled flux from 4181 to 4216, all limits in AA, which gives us 1.17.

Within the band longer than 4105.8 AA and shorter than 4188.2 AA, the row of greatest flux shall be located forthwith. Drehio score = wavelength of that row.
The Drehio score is 4109.5 AA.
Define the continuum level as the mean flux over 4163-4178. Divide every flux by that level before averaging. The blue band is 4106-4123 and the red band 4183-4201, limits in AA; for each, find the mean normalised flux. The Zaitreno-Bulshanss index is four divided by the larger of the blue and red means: 3.31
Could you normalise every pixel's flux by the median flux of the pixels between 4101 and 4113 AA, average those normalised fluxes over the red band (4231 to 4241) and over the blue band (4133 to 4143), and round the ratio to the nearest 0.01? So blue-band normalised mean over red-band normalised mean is 1.06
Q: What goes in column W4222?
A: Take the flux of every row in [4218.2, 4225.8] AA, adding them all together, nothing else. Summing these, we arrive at 2.98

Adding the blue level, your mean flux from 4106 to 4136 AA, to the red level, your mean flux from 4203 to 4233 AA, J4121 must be 2.07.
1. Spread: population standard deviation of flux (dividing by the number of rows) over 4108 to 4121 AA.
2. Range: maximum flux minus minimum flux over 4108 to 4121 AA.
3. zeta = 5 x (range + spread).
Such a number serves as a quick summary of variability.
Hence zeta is 1.4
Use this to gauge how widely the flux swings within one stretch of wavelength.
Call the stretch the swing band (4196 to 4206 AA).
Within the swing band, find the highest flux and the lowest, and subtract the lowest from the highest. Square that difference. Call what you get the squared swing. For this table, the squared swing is 0.021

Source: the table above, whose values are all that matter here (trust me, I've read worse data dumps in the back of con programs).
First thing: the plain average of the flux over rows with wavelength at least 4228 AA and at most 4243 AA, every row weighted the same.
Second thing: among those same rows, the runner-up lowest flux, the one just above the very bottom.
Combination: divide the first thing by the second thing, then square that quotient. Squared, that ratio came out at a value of 1.121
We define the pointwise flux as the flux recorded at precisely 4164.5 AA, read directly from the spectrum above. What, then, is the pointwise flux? 0.756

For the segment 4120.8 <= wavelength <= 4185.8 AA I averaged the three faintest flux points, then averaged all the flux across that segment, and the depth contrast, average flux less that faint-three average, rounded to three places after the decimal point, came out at 0.173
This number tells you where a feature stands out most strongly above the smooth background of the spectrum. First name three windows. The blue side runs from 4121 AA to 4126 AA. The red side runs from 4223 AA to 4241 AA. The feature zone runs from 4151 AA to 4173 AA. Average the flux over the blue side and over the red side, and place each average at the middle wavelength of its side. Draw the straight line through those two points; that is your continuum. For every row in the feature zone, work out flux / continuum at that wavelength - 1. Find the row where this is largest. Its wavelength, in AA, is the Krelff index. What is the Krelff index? 4167.0 AA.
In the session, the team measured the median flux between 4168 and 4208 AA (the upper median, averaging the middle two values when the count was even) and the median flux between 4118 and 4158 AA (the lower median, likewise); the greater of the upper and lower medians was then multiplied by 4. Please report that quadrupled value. 3.9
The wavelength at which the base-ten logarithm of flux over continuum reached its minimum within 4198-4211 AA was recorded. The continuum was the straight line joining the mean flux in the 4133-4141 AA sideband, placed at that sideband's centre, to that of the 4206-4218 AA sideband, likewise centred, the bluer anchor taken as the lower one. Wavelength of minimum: 4209.5 AA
